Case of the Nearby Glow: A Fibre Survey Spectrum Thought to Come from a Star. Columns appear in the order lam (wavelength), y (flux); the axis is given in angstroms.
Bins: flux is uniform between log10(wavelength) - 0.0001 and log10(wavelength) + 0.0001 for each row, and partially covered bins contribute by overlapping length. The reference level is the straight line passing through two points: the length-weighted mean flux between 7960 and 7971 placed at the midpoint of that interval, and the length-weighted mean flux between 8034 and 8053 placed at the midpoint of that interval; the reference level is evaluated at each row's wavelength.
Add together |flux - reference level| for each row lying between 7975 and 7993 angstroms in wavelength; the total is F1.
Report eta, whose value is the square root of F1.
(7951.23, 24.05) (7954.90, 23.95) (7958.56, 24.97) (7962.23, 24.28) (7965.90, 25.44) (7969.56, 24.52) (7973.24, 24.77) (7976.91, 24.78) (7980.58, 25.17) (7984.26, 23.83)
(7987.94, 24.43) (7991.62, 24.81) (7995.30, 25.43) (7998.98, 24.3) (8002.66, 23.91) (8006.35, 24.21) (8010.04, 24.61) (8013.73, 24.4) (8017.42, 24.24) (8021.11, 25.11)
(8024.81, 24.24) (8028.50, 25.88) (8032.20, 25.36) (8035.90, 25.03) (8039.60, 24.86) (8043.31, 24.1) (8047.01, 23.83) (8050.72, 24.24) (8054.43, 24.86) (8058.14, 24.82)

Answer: 1.3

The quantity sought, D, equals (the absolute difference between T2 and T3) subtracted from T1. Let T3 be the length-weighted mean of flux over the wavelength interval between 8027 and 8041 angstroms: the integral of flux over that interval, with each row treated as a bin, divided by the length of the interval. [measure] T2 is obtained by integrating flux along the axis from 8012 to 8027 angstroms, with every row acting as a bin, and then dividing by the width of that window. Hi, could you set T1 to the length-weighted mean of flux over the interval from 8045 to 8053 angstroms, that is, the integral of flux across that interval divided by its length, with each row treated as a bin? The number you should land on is 23.3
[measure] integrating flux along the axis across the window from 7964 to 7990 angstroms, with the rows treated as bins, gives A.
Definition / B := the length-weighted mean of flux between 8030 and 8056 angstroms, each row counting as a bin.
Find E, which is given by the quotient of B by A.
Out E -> 0.0383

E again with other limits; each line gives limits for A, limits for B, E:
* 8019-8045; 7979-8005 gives 0.0379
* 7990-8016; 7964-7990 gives 0.0387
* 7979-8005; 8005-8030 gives 0.0387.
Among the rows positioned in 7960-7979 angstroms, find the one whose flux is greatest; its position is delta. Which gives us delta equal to 7965.90 angstroms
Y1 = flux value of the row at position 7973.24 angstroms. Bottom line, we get 24.77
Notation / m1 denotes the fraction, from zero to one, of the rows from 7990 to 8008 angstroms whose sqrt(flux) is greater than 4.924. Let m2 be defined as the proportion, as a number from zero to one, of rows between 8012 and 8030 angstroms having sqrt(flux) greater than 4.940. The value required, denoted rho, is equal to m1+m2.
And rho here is 1.0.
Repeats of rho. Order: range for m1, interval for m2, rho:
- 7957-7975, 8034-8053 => 1.4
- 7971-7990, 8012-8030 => 1.2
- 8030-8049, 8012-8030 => 1.0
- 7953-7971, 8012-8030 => 1.2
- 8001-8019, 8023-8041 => 1.2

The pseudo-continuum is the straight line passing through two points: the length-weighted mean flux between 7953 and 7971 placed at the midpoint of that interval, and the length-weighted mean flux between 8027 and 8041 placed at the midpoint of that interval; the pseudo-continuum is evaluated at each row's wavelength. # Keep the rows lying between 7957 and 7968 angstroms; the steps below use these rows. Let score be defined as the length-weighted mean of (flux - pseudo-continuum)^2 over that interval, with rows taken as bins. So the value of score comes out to 0.28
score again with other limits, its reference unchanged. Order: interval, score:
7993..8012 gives 0.54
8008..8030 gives 0.47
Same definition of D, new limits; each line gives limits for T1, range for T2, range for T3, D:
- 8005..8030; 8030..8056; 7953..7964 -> 24.4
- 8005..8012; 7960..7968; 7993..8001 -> 24.4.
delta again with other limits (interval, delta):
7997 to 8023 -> 8021.11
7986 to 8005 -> 7995.30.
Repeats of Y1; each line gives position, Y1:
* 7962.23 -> 24.28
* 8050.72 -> 24.24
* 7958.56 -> 24.97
